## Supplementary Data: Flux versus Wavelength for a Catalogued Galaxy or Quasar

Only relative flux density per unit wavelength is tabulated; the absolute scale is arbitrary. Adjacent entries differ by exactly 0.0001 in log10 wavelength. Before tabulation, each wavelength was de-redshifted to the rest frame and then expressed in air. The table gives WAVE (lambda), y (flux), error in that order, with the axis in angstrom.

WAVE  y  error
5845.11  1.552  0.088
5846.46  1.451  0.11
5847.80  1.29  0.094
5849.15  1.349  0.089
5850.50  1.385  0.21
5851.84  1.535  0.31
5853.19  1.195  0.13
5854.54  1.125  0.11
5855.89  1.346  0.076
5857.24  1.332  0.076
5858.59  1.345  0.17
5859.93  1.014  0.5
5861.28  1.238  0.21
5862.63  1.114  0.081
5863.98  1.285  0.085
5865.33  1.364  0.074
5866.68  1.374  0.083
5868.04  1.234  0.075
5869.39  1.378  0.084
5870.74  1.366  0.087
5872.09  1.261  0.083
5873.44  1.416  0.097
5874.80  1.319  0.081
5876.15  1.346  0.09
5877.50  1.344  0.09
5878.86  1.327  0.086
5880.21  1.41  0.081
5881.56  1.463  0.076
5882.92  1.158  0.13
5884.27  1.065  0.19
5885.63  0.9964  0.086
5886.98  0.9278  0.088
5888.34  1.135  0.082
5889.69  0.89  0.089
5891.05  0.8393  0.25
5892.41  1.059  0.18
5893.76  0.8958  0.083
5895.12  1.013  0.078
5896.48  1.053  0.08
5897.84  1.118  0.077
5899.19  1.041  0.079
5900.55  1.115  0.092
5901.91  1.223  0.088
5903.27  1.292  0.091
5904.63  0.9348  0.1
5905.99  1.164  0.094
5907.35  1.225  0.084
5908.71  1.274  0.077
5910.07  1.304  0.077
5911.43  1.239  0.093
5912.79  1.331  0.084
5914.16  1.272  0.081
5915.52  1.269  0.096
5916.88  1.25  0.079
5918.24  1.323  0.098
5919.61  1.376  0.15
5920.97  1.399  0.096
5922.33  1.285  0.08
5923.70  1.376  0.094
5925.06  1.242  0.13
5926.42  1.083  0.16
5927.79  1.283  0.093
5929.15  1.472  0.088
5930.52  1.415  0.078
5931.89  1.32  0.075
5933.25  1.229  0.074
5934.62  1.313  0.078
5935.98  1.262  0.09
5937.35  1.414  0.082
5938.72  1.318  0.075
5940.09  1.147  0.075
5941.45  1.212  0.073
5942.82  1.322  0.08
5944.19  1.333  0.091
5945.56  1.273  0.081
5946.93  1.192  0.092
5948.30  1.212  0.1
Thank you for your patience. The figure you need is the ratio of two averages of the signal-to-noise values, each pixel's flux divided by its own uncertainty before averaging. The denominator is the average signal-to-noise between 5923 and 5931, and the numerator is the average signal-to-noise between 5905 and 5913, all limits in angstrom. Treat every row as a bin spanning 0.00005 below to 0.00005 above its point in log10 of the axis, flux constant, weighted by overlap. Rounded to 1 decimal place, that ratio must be 1.1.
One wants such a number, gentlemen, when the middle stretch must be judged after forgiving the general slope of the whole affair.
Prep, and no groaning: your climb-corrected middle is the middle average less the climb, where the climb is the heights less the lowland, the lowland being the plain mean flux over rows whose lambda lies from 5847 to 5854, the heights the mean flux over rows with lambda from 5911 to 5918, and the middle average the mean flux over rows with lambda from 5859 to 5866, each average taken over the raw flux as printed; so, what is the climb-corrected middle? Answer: 1.28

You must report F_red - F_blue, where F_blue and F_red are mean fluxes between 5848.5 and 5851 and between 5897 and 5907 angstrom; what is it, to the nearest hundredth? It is -0.24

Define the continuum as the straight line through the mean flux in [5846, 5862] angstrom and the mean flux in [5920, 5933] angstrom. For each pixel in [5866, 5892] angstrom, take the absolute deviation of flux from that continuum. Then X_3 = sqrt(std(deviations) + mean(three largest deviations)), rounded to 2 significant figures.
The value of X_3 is 0.75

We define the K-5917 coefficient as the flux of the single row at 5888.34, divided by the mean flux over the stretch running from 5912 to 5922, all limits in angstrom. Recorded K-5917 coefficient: 0.86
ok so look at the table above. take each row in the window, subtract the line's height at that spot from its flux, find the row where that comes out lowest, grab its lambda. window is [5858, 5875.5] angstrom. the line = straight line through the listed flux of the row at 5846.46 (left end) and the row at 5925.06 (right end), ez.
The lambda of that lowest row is 5859.93 angstrom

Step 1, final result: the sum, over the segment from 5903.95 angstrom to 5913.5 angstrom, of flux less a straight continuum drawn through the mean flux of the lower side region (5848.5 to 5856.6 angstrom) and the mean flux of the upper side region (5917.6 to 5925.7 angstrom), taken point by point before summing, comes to -0.8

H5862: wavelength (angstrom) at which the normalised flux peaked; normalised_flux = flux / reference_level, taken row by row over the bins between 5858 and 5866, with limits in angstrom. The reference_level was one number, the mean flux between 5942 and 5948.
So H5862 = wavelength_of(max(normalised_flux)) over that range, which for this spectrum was 5865.33 angstrom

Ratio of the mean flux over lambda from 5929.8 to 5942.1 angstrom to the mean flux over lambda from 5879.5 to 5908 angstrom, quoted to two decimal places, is 1.18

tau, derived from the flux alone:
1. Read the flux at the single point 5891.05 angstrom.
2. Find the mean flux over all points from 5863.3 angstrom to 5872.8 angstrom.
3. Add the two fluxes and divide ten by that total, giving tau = 4.62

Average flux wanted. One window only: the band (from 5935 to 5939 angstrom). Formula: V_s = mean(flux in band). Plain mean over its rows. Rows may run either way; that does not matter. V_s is 1.33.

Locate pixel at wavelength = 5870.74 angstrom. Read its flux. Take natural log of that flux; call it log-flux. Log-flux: 0.31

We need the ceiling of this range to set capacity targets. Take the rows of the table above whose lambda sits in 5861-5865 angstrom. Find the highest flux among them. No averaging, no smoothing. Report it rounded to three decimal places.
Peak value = 1.285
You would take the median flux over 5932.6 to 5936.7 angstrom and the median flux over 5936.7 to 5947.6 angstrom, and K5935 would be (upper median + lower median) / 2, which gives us 1.28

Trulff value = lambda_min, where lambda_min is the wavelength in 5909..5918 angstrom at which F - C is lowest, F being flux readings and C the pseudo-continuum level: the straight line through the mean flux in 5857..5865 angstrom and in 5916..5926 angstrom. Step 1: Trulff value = 5911.43 angstrom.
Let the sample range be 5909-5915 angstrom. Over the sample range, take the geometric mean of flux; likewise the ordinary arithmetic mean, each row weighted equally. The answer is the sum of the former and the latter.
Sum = 2.57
